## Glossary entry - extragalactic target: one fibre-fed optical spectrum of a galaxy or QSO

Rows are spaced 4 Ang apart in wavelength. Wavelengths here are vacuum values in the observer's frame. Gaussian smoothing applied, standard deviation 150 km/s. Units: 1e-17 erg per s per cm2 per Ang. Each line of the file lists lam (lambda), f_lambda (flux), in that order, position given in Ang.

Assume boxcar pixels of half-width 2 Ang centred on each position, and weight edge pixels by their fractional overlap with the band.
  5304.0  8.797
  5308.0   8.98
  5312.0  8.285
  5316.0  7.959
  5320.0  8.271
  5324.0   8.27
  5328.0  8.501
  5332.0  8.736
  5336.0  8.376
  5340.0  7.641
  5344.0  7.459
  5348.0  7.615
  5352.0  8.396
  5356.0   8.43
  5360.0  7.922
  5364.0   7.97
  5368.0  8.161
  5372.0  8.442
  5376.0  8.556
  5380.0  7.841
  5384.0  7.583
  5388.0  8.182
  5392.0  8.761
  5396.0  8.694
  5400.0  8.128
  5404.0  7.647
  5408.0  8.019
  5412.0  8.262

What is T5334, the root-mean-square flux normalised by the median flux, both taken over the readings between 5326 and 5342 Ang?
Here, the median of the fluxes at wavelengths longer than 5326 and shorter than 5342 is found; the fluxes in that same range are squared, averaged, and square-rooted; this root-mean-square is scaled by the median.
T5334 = 0.99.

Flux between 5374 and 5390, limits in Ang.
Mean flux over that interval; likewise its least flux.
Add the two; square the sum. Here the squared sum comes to 244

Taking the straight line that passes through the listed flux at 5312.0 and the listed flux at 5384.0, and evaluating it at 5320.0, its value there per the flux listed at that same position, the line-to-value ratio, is 0.99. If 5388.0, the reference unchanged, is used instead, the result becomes 0.92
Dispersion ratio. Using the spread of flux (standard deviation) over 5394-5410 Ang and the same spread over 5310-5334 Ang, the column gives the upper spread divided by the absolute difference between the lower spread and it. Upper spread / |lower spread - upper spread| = 3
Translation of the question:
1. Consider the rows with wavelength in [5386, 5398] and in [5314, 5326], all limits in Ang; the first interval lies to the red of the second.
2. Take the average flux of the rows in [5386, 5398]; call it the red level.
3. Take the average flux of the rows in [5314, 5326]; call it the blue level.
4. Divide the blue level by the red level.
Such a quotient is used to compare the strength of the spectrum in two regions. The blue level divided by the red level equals 0.96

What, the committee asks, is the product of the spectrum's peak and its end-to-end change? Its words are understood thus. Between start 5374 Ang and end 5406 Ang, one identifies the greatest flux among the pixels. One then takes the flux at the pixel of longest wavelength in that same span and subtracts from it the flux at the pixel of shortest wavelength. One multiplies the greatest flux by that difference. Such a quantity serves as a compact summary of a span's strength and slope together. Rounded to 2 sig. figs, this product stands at -8.0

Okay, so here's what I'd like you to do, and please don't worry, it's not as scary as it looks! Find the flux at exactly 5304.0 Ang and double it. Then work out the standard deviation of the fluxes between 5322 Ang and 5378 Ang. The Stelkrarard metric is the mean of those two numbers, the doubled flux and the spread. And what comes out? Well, 9.0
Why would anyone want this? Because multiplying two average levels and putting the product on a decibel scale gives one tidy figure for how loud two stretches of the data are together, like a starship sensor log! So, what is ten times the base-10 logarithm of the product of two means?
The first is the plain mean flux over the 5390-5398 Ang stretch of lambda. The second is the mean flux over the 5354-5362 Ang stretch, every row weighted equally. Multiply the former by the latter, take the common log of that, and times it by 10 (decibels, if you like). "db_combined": 18.5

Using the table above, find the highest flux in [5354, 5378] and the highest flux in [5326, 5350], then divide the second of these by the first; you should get 1.02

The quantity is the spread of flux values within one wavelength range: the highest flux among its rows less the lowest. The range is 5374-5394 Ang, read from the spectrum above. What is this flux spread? 1.18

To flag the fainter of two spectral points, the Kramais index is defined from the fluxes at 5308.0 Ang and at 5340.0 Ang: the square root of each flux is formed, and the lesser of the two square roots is 2.76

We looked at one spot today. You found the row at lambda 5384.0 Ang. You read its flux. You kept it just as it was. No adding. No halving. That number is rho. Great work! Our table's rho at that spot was 7.583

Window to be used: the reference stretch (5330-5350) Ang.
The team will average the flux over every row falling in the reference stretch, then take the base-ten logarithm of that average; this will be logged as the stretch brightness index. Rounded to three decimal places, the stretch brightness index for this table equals 0.901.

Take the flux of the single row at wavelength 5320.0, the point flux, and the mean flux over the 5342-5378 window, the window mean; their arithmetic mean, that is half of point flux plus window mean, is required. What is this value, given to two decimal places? 8.19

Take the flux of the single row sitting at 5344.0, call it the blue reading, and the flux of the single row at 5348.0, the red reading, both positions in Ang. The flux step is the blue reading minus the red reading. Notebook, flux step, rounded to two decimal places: -0.16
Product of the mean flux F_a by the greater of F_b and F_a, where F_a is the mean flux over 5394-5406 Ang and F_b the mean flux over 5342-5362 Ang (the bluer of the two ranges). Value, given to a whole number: 67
